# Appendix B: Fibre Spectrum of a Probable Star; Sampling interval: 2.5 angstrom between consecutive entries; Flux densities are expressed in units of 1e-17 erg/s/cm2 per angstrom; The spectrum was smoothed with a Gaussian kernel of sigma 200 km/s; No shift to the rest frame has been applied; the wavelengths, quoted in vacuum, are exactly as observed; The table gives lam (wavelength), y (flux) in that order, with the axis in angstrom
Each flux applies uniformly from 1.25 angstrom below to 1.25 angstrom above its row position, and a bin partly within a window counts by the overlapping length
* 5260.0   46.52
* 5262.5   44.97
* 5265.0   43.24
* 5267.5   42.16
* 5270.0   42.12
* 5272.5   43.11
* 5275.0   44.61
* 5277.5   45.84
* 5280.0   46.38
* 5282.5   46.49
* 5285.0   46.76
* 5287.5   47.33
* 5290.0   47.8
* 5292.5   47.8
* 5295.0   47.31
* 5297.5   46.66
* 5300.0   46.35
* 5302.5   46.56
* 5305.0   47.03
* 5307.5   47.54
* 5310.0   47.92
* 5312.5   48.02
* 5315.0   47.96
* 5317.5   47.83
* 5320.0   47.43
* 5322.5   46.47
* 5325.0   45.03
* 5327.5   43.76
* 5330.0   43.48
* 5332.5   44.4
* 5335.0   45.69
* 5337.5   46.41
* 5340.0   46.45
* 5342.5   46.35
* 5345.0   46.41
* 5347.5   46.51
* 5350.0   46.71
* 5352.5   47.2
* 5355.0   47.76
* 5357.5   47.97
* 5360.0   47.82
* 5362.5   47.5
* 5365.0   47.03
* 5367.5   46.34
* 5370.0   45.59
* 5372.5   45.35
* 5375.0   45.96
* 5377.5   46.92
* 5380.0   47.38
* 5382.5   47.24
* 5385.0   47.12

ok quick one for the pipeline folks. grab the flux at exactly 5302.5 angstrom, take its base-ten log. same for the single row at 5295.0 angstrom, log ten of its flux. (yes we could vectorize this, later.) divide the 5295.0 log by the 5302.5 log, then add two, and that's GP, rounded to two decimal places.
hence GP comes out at 3.00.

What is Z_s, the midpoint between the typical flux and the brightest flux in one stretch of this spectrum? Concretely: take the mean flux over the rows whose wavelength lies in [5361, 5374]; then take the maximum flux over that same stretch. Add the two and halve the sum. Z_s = 46.9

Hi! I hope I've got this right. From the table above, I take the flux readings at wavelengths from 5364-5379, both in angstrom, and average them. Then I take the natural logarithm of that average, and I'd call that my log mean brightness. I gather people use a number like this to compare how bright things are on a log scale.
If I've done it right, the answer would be 3.83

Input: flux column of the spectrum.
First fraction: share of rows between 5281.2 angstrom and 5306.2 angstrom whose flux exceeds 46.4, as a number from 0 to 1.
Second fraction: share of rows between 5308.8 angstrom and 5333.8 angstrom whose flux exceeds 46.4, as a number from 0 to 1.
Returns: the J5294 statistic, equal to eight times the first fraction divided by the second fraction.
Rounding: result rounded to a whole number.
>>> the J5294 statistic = 12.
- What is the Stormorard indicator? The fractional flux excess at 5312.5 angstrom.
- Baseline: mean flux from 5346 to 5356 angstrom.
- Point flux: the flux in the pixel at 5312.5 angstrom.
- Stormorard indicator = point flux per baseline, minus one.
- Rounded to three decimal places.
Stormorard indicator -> 0.021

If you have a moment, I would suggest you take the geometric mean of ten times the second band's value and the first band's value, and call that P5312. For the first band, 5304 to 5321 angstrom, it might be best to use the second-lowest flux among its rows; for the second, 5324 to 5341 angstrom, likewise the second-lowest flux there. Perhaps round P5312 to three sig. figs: 144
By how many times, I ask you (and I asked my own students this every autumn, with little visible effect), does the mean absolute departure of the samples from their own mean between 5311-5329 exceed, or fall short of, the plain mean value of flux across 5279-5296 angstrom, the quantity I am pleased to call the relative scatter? 0.028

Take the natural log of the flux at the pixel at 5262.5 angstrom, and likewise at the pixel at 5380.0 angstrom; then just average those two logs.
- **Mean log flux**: 3.832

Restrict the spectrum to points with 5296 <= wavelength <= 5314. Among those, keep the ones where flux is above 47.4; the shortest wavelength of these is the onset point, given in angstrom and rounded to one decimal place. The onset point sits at 5307.5 angstrom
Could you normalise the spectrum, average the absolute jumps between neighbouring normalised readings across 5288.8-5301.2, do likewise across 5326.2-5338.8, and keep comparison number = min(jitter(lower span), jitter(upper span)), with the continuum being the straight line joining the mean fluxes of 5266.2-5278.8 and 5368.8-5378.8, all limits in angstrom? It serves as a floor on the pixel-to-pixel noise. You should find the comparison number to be 0.0096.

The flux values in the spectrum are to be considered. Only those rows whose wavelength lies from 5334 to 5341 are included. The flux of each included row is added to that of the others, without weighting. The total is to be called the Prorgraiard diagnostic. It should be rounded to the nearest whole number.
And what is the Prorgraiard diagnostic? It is 139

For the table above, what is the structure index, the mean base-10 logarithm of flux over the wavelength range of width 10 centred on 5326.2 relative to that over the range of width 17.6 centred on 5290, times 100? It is 99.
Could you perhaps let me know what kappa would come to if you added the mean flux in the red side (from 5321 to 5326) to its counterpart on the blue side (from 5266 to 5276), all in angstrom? 89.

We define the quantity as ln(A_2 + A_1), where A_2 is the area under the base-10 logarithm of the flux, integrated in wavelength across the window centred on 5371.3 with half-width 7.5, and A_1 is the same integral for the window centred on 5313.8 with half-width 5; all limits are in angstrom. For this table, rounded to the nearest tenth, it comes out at 3.7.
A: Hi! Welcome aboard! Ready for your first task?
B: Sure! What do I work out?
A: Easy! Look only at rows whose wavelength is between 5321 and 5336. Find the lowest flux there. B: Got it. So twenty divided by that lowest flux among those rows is 0.460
